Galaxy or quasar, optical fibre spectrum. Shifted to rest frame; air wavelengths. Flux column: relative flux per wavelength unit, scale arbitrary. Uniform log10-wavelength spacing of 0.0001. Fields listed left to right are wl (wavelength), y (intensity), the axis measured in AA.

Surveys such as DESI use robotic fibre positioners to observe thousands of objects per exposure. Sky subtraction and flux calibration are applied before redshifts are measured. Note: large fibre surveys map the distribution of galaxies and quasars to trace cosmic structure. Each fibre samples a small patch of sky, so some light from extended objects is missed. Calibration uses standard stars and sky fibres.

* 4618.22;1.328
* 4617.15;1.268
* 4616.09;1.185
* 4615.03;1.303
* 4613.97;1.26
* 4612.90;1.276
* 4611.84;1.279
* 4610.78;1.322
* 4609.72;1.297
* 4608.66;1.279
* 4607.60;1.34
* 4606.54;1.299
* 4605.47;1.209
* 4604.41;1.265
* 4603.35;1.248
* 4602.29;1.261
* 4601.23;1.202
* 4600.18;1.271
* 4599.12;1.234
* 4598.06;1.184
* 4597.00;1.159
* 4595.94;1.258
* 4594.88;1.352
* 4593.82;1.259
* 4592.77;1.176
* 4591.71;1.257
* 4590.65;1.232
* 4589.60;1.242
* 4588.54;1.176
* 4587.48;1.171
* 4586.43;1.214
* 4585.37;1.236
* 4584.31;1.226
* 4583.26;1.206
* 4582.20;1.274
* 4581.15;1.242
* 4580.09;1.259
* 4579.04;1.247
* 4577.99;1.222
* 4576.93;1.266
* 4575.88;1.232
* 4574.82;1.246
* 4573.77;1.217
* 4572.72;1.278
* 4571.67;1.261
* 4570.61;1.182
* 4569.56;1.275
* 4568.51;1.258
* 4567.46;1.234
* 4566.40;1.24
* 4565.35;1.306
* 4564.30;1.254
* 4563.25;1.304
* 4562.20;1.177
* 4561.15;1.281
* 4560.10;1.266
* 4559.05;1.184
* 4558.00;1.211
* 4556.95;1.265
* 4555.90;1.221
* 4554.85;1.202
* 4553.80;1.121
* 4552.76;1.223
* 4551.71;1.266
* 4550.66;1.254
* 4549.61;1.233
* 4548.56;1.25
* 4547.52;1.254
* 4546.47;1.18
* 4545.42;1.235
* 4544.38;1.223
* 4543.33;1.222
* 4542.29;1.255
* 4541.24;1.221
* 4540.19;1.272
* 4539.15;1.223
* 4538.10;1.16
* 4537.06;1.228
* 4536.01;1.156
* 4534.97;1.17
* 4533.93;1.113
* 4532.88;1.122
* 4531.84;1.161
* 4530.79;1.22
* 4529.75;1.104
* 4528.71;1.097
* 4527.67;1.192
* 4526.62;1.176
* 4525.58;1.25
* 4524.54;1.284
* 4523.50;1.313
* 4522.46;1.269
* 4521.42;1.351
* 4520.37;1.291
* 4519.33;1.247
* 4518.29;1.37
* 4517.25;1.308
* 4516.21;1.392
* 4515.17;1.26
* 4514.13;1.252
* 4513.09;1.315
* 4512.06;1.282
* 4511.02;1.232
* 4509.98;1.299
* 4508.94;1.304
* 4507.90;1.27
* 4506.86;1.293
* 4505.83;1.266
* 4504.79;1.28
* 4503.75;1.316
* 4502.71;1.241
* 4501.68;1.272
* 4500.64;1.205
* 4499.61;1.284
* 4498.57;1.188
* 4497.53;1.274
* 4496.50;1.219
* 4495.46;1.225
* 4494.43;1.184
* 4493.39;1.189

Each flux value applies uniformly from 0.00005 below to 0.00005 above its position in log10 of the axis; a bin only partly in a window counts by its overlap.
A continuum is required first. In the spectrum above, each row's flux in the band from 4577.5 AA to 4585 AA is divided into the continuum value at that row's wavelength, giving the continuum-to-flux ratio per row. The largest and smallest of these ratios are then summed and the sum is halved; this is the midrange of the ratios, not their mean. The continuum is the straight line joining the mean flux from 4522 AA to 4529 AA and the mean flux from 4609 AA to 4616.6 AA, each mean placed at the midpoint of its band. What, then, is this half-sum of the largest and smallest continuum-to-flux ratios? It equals 1.02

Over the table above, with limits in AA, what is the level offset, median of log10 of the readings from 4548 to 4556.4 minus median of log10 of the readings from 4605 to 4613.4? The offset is -0.021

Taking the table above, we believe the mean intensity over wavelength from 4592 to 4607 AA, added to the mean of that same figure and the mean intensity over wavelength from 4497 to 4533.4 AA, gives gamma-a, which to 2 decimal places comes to 2.49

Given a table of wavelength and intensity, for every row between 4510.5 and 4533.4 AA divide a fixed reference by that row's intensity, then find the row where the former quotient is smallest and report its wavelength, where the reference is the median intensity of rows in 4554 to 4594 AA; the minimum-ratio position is 4516.21 AA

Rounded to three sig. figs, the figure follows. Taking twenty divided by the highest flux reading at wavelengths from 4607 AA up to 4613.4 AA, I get 14.9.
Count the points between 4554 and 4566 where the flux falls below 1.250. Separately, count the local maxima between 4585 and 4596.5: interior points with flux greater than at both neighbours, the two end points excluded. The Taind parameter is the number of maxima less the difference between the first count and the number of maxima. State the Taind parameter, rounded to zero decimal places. 1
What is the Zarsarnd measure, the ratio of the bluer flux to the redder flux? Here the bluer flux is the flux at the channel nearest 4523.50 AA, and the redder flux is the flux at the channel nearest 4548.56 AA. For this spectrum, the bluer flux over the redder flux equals 1.05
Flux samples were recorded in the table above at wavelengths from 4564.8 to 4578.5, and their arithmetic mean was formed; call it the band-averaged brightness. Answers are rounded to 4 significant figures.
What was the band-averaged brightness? 1.247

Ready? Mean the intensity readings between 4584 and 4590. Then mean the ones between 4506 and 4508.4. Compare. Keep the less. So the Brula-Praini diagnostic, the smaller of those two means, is 1.21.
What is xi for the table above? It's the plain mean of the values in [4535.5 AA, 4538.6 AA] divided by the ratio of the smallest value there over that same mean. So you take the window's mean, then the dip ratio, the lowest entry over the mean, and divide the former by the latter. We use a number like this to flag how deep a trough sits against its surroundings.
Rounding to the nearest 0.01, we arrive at 1.21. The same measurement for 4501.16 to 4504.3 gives 1.31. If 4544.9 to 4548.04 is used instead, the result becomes 1.27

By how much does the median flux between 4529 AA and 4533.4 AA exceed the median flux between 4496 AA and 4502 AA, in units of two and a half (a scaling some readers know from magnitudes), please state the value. -0.042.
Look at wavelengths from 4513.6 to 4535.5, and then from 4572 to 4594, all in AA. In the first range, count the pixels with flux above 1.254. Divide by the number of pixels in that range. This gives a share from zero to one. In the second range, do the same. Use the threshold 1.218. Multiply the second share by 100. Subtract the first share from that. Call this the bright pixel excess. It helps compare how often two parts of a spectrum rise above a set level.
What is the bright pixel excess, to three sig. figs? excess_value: 71.0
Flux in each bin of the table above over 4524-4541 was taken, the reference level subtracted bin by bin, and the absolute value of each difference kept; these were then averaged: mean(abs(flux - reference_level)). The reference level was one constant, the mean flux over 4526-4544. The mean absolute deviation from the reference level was 0.048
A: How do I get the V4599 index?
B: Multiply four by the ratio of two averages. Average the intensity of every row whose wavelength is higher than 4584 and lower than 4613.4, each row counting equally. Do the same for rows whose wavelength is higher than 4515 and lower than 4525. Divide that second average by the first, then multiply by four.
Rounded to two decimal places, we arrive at 4.20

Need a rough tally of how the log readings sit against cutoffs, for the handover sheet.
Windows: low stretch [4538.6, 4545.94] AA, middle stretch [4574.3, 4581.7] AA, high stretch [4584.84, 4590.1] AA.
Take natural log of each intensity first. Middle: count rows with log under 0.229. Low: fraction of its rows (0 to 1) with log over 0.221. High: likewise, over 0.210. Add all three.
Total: 5.7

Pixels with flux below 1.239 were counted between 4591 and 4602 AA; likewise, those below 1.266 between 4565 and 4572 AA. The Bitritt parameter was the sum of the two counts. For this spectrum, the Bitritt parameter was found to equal 10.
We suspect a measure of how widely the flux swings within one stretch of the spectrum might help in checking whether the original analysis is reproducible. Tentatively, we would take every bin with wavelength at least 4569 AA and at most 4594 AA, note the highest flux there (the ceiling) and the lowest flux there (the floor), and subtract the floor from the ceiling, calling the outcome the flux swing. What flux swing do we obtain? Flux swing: 0.11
